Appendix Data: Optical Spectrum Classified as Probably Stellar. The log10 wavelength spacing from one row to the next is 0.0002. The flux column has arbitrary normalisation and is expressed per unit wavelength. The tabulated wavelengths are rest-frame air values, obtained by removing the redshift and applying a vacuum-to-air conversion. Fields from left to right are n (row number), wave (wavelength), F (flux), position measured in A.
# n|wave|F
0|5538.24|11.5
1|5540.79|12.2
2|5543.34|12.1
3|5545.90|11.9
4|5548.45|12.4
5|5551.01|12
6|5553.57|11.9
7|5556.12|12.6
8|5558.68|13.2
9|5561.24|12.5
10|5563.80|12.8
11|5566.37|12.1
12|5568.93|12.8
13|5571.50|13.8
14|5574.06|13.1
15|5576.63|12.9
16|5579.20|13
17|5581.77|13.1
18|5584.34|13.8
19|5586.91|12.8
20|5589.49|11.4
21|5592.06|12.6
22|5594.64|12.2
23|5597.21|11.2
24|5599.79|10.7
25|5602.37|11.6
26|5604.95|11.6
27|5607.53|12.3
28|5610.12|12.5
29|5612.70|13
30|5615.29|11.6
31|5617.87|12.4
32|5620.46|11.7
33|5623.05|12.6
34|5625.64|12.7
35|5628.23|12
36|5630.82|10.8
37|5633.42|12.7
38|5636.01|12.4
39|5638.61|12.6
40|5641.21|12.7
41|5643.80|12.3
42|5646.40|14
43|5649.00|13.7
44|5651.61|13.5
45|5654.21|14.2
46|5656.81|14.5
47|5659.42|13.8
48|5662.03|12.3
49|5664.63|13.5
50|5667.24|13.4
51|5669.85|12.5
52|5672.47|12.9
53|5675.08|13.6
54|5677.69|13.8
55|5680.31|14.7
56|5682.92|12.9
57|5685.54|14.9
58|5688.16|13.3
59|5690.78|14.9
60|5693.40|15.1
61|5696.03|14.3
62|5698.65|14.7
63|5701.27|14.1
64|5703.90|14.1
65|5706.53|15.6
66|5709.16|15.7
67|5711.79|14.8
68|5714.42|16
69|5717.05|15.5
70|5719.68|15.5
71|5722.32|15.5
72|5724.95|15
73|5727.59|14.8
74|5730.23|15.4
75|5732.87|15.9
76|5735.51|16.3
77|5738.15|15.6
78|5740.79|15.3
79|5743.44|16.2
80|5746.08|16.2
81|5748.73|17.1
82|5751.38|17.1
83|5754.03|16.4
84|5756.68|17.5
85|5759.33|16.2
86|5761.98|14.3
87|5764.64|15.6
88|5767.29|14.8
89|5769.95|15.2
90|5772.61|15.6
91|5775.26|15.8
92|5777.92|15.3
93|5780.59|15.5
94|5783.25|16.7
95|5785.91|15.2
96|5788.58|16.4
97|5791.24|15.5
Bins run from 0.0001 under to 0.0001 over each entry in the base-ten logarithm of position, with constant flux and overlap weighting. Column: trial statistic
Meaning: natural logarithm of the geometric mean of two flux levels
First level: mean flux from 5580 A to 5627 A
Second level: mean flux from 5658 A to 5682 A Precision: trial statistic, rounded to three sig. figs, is 2.55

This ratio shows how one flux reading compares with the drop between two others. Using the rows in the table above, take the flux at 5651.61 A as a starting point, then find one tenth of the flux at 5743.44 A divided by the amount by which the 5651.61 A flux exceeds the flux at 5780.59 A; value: -0.81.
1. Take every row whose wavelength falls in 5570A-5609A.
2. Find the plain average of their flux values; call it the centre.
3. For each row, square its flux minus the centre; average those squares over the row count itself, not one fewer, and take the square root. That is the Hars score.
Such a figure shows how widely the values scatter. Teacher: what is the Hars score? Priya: 0.91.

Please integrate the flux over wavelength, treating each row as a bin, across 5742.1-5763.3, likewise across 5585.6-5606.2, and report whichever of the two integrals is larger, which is 347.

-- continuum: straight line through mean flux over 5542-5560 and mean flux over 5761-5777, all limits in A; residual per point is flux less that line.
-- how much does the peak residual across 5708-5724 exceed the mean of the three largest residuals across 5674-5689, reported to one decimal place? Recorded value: 1.1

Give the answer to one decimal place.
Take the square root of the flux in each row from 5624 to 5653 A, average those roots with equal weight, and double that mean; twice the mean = 7.1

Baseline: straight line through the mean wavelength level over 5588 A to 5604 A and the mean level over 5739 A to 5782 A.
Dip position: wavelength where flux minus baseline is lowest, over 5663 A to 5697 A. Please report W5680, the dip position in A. 5669.85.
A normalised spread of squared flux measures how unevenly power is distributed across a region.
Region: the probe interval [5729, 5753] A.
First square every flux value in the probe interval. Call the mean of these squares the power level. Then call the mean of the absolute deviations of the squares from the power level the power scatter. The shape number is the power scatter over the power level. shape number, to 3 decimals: 0.063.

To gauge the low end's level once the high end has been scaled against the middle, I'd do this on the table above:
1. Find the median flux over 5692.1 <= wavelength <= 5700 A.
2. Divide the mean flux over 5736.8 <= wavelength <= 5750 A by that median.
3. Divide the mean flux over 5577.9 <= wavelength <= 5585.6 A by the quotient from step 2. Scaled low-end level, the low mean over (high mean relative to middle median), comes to 12.2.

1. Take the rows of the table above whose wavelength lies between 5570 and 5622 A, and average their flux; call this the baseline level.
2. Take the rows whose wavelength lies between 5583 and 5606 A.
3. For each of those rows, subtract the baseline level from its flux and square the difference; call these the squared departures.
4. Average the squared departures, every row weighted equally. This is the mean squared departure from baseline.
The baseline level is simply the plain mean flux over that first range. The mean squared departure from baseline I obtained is 1.0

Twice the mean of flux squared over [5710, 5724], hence 478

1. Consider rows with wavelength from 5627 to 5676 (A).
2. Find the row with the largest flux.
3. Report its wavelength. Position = 5656.81 A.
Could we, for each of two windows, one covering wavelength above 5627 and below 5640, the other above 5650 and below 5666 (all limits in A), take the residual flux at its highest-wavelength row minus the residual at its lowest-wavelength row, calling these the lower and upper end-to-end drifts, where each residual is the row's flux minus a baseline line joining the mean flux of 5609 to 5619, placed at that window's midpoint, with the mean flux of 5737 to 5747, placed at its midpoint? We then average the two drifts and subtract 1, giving -1.0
